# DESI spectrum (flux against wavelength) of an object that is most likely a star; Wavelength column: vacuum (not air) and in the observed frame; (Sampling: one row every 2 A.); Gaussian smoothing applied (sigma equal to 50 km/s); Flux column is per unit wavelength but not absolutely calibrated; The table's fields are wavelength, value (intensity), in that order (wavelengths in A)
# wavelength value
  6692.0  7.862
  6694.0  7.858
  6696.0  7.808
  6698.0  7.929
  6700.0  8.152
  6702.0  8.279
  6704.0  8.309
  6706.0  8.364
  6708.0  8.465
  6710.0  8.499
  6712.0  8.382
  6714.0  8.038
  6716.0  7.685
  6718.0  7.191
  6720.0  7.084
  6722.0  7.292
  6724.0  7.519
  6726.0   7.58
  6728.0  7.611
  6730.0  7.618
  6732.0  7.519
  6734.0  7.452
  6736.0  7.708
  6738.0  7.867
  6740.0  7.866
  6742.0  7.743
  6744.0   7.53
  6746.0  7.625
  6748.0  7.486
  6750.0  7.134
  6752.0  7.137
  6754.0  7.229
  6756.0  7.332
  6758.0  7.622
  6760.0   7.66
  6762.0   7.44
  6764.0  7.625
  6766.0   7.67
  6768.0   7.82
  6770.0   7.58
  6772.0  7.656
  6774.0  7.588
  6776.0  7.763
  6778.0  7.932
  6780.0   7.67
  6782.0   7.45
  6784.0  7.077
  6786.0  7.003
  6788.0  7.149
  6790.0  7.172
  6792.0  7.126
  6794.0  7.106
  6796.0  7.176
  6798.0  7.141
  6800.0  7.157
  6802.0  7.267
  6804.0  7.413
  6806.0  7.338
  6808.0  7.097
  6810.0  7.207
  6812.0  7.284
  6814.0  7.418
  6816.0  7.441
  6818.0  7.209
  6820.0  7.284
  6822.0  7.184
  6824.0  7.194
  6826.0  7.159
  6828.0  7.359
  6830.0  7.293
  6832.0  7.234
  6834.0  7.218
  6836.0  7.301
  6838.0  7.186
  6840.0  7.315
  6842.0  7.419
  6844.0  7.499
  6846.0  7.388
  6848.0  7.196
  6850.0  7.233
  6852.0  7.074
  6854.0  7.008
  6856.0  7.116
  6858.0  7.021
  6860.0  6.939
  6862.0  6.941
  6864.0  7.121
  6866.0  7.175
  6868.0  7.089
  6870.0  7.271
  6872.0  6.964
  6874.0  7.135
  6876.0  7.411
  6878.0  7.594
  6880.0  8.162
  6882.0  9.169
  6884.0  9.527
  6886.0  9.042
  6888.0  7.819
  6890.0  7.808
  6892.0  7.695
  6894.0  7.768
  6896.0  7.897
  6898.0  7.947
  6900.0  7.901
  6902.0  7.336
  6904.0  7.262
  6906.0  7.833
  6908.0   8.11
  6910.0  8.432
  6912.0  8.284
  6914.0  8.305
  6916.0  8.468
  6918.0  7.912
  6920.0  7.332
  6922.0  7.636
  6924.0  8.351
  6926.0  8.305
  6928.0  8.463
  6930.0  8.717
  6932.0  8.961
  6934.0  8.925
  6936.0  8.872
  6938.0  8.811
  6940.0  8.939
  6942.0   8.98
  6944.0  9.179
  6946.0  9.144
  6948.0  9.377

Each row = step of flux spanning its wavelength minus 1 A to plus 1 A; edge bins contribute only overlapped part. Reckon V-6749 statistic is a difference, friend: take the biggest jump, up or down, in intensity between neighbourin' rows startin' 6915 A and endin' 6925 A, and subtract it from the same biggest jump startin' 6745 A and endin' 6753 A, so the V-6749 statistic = -0.36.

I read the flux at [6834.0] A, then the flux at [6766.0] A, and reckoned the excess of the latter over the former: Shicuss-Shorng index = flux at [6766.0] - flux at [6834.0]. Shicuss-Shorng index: 0.5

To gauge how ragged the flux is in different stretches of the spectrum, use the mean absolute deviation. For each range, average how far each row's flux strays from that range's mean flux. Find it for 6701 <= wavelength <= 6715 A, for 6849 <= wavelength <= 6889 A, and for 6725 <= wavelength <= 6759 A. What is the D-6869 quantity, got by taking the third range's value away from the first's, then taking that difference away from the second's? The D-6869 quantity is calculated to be 0.7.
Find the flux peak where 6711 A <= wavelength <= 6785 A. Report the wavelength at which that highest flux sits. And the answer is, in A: 6712.0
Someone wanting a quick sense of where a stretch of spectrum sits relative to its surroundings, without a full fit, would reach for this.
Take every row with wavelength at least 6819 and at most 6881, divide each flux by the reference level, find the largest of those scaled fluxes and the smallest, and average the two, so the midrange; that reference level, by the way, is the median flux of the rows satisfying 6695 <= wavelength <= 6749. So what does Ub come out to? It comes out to 0.98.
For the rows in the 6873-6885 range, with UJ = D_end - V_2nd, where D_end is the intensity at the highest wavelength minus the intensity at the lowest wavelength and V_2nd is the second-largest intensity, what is -6.78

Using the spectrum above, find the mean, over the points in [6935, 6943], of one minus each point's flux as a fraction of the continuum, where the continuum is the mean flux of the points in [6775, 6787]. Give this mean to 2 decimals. -0.19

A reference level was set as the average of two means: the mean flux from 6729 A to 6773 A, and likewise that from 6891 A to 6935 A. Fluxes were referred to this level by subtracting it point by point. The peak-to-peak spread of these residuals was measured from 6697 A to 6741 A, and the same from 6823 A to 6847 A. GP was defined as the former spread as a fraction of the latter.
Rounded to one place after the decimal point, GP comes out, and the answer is 4.2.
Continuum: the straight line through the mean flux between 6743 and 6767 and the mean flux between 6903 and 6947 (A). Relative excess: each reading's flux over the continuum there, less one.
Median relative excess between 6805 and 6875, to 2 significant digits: -0.085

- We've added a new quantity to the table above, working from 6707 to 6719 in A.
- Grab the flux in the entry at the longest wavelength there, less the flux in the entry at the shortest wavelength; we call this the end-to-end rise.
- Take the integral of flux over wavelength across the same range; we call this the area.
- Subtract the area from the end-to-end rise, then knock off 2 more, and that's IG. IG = -100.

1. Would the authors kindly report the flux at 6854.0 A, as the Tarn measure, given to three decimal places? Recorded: 7.008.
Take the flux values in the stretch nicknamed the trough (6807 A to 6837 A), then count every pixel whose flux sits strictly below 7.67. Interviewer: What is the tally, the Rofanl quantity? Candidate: 15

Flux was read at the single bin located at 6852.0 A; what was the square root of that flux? 2.66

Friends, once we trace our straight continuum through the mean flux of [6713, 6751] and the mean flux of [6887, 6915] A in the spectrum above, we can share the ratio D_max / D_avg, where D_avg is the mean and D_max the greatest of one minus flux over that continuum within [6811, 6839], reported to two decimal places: 1.24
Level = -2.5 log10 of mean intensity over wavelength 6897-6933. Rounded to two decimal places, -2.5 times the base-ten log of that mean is -2.27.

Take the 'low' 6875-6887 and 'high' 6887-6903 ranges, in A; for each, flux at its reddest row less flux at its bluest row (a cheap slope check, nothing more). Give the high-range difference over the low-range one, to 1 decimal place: -0.3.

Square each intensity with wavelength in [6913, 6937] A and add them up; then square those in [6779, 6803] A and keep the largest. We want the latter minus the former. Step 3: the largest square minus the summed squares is -782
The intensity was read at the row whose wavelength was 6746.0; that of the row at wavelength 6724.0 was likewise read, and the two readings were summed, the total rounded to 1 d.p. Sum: 15.1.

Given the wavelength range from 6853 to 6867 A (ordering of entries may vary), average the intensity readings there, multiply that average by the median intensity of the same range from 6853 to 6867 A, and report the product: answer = 49.5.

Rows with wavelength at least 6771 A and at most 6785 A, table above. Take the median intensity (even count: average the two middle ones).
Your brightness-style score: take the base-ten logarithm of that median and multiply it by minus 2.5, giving -2.21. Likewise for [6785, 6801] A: -2.14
